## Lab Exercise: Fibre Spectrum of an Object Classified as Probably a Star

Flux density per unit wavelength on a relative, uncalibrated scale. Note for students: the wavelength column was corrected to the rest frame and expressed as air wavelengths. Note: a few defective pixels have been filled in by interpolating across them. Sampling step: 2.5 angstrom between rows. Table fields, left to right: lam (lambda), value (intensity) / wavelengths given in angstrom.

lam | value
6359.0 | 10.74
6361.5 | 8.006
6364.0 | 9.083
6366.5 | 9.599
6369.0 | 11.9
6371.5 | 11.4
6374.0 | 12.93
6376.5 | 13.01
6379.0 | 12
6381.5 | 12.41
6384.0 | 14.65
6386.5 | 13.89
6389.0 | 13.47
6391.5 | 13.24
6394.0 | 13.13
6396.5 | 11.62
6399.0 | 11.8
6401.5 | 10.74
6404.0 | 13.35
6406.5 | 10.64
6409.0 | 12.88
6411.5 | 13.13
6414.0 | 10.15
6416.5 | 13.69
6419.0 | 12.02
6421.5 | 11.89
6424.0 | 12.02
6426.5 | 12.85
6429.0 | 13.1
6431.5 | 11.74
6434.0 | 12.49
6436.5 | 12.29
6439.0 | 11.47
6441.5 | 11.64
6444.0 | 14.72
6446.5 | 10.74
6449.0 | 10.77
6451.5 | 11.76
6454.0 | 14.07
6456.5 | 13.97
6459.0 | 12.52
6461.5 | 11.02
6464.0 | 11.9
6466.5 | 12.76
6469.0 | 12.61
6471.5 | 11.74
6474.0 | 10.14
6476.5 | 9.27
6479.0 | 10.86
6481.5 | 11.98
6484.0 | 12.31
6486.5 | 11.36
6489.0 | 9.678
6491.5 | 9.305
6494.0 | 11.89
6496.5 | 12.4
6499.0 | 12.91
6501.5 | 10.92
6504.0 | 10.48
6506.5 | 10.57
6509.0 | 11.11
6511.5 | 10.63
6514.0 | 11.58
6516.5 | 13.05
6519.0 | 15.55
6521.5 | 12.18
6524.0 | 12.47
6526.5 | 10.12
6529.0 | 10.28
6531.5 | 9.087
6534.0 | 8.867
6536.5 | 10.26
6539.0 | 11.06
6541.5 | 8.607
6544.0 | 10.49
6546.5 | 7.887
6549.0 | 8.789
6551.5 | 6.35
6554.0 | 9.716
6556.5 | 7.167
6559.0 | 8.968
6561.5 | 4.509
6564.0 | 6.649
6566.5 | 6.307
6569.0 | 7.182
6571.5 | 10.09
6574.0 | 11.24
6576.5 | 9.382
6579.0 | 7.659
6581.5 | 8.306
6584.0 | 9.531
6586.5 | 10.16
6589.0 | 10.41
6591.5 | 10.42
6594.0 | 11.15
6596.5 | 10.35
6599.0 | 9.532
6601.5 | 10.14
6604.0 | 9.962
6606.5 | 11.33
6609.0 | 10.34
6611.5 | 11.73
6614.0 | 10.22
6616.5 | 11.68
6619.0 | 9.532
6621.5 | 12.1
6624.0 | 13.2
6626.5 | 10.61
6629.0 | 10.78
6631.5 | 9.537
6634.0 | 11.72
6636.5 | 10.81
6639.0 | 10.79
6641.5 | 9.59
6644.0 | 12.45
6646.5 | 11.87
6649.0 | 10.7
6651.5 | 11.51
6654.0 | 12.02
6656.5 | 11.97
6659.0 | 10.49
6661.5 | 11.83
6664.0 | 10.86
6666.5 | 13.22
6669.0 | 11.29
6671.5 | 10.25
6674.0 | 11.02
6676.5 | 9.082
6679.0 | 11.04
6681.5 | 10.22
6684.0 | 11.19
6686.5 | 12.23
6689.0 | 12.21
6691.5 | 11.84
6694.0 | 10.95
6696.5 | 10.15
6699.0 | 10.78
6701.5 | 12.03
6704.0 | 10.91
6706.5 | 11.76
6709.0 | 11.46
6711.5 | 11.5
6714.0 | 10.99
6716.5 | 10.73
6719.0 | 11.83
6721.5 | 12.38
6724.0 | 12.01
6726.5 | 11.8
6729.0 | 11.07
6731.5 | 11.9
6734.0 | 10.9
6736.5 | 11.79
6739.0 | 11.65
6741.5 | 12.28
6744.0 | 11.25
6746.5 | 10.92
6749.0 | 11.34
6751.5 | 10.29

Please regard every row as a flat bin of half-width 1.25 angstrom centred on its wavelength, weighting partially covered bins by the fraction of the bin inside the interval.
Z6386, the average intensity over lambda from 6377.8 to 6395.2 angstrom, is 13.3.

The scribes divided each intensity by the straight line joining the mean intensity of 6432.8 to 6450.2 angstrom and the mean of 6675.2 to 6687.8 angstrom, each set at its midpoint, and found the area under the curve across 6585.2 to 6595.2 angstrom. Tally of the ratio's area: 9.4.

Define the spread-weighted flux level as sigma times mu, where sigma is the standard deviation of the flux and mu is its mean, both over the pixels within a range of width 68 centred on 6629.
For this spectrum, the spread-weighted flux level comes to 11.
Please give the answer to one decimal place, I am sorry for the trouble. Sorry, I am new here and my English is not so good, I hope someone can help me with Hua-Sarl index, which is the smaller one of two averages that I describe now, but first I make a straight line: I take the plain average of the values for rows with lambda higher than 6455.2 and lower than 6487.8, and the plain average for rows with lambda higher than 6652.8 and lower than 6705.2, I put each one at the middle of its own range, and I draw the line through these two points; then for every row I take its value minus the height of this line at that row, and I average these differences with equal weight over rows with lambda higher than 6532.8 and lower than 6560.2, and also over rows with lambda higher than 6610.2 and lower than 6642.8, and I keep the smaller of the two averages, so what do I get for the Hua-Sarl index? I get -2.6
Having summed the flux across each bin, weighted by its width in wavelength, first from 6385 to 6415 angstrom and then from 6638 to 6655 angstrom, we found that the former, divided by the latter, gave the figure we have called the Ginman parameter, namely 1.9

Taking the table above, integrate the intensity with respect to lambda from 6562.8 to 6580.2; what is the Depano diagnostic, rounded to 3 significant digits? 146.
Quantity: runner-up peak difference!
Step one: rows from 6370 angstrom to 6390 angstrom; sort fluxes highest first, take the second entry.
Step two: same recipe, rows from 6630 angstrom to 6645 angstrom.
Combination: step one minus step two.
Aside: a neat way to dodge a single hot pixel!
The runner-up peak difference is 2.2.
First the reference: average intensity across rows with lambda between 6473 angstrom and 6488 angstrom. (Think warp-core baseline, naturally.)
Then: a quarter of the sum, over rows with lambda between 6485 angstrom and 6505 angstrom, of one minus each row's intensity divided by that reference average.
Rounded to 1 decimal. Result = 0.0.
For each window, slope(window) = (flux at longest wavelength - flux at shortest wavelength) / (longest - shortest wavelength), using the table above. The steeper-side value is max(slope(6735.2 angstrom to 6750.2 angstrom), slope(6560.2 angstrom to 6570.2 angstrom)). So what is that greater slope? 0.36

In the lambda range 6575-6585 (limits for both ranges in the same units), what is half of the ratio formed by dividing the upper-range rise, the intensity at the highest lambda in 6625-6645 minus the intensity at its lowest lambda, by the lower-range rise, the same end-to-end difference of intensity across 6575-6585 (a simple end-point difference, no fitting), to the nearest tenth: 6.2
